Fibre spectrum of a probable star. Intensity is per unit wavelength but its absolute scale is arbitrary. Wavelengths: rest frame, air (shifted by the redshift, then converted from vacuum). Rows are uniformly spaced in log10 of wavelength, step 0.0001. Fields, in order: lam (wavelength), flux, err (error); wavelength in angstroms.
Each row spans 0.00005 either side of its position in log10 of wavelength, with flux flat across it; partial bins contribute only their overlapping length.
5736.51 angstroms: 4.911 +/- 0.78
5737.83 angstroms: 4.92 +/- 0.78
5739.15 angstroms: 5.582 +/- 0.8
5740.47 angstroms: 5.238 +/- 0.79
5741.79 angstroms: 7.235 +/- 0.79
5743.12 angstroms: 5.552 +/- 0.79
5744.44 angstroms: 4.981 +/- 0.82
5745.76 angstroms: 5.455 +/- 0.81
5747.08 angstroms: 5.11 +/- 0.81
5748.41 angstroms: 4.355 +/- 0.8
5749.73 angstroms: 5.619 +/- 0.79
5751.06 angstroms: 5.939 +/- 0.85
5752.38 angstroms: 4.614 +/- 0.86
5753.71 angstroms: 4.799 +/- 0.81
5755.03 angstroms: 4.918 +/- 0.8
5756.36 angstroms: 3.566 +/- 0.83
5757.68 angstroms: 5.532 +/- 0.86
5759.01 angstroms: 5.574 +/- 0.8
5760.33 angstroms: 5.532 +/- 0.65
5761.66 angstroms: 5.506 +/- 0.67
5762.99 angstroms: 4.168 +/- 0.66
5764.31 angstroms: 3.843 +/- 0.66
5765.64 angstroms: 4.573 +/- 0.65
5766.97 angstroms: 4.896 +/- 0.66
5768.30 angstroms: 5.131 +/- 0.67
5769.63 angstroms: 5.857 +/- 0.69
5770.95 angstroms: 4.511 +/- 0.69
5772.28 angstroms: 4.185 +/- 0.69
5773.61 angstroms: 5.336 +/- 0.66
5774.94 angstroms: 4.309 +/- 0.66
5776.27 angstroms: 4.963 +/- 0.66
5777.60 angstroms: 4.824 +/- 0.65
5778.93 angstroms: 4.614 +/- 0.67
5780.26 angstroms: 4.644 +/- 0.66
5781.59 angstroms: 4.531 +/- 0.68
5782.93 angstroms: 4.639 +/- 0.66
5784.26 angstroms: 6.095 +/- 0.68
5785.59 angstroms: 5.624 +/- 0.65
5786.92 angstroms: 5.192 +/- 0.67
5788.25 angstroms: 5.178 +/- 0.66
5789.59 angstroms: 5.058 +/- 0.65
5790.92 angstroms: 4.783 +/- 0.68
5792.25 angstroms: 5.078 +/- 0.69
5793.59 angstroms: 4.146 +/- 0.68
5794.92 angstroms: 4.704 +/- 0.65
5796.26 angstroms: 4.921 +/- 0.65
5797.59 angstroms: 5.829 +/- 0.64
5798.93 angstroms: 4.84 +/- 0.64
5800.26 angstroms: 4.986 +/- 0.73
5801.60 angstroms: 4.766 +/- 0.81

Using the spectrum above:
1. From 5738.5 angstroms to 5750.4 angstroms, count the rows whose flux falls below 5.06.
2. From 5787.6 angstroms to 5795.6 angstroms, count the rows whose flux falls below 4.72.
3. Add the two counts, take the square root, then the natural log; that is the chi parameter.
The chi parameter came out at 0.69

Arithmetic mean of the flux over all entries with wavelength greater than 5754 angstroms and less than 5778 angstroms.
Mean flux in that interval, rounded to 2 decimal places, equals 4.85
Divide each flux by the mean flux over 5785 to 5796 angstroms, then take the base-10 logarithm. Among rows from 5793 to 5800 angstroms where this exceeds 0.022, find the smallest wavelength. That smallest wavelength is 5797.59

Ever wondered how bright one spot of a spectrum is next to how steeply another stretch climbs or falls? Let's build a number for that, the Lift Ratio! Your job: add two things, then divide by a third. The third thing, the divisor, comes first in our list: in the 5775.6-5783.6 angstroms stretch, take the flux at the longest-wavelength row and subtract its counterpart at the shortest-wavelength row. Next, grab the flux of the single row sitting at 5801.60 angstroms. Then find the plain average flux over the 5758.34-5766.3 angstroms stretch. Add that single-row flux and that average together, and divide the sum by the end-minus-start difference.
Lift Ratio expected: -30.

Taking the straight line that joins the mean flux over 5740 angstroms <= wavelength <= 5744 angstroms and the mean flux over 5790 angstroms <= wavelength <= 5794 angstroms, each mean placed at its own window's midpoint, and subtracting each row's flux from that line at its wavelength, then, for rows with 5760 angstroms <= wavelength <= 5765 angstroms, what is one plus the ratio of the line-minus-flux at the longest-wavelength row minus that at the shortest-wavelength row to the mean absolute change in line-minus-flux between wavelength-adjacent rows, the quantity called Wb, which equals 4.0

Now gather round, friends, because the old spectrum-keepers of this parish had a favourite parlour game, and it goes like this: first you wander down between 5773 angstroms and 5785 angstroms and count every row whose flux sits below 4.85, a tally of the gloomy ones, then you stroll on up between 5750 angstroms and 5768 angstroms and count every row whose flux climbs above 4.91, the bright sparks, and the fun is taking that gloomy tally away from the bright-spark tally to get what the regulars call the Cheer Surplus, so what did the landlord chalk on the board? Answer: 0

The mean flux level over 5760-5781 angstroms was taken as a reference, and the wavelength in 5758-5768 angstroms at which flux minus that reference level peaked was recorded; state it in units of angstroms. 5759.01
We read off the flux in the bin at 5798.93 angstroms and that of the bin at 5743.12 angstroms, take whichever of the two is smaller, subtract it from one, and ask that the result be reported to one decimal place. -3.8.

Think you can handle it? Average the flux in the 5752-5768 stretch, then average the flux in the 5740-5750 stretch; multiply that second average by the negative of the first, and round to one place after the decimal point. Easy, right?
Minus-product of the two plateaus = -26.1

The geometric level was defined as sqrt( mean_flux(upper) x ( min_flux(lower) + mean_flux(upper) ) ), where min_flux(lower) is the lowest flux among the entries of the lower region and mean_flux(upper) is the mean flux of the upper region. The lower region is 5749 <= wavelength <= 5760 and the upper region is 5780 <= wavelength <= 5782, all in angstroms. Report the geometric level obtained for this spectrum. 6.1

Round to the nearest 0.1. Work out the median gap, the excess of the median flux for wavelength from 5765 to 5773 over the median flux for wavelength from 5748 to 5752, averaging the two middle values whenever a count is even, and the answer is -0.9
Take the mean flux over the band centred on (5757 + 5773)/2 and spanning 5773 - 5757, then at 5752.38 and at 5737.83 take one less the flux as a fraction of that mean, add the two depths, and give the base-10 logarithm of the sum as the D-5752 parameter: -1.15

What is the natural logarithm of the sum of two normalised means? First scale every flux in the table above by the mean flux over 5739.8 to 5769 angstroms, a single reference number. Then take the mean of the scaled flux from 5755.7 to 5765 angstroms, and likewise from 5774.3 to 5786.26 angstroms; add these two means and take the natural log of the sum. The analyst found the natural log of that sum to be 0.647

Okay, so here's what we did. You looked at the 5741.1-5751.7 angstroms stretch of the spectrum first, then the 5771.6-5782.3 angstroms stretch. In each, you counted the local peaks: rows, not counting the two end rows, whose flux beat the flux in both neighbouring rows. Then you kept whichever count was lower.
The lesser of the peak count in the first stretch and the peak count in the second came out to 1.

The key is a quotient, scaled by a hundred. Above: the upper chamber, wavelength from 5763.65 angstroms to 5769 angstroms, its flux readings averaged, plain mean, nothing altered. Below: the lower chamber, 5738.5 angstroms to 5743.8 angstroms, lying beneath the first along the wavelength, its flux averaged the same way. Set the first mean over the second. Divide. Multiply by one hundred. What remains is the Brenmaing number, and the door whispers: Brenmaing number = 78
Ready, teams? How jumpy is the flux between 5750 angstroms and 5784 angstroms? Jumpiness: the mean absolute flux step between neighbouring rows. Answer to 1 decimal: 0.6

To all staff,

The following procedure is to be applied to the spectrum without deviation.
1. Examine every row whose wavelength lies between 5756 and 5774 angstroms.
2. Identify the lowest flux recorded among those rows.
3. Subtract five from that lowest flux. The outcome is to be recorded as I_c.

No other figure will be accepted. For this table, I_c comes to -1.43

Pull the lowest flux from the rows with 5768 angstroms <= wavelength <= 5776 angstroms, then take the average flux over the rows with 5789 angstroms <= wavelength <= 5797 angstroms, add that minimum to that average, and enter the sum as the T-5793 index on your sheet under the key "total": 9.0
